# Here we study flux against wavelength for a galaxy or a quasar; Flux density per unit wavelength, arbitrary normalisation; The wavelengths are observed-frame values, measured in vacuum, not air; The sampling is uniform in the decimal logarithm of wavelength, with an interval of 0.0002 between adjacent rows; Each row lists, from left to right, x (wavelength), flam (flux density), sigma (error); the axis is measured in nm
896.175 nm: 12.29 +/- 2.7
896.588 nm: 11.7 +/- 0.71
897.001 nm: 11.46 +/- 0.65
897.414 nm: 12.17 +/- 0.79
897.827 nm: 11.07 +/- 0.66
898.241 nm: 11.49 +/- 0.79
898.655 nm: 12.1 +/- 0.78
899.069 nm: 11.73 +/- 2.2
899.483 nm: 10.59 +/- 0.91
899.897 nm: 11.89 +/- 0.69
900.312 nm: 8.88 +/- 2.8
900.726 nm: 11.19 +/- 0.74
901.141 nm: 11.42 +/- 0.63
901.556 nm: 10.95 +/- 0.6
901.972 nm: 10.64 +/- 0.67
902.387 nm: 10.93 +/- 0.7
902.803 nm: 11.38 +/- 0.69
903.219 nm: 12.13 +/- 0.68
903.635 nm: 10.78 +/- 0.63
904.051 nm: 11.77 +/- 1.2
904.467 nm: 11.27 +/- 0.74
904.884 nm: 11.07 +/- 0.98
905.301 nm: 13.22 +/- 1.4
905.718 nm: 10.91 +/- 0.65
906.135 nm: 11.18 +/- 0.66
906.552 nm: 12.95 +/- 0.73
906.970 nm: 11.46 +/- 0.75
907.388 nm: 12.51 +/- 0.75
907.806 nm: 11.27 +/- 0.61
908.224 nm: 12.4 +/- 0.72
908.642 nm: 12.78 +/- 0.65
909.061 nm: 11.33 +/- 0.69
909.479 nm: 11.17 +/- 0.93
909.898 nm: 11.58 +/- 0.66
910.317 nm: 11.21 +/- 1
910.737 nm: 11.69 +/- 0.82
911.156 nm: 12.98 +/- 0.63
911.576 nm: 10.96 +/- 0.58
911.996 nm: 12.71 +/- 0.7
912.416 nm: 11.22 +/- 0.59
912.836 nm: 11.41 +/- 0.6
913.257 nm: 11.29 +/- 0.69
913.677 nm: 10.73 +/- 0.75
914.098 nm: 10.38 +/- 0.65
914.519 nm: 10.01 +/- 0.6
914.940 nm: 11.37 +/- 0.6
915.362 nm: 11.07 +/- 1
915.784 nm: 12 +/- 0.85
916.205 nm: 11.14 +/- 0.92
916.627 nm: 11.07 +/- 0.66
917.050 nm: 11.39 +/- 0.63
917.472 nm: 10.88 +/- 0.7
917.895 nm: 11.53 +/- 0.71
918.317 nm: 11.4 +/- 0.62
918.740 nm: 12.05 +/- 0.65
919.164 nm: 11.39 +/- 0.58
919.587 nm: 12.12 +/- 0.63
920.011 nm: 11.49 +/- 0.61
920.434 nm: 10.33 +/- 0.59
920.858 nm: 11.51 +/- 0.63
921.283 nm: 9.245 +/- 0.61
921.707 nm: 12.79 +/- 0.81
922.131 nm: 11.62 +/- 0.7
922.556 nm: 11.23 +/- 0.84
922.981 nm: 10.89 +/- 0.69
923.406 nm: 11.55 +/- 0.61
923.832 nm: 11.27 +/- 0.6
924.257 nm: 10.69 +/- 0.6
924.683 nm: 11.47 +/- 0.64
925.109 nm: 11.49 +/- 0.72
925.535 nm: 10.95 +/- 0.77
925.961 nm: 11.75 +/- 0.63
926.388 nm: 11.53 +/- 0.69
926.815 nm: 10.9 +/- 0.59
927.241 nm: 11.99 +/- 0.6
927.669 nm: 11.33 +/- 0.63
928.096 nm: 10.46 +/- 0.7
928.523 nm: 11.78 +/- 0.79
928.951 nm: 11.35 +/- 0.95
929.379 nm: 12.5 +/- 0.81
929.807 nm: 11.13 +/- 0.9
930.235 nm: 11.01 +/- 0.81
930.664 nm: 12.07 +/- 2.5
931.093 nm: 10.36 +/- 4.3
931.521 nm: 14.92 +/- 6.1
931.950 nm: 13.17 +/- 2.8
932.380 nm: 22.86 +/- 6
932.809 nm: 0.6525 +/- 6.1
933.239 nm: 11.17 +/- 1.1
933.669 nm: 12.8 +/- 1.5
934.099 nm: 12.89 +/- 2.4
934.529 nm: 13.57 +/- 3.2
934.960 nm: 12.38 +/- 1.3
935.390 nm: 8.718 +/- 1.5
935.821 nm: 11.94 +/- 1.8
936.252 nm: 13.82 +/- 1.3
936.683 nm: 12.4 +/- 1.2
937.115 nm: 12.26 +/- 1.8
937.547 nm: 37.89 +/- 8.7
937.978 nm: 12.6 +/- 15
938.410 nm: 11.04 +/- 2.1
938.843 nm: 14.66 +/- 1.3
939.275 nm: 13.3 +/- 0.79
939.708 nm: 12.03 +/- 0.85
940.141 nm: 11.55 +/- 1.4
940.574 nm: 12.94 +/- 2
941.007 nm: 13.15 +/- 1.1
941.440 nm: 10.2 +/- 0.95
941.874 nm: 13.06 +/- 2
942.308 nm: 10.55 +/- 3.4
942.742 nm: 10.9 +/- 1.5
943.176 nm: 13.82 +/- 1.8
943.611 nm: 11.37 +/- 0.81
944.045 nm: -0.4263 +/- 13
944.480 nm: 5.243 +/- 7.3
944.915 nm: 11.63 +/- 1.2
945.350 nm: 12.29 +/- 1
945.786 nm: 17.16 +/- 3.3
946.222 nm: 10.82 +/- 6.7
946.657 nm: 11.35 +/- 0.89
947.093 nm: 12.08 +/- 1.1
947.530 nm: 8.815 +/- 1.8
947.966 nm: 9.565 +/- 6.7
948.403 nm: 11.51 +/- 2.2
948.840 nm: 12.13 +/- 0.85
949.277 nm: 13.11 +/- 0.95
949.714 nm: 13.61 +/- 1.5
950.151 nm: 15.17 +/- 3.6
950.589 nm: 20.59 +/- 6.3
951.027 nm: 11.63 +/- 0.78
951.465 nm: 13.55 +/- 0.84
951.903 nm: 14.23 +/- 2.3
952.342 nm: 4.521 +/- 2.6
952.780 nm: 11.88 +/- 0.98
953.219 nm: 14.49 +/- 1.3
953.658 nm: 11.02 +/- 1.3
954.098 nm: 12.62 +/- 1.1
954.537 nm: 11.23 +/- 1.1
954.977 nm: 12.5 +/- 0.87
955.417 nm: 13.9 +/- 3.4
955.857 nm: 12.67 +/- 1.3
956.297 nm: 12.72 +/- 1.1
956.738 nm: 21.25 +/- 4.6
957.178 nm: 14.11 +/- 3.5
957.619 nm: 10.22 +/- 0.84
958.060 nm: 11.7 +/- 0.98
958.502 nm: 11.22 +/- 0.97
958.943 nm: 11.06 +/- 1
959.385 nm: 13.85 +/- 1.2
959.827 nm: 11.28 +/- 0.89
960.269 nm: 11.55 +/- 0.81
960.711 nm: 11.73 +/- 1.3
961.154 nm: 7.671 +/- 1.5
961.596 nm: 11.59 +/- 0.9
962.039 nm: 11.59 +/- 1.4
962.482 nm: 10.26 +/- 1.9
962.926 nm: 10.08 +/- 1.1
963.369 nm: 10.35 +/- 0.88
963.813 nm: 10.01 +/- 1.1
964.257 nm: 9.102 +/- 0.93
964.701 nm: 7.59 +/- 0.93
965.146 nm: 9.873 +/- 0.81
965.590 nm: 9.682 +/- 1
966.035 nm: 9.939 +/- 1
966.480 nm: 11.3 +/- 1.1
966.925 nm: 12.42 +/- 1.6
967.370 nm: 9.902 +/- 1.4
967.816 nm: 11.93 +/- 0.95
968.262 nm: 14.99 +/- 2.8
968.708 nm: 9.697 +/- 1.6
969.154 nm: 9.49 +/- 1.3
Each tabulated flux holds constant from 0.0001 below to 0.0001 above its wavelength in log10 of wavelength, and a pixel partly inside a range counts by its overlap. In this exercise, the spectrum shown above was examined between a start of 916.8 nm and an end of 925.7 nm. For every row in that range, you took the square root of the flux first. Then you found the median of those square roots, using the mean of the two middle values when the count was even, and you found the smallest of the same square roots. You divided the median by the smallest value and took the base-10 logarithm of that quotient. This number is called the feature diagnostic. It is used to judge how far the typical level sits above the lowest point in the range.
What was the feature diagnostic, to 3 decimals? 0.045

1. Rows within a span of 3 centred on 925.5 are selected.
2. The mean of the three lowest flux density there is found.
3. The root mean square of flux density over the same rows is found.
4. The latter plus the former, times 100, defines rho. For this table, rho 2211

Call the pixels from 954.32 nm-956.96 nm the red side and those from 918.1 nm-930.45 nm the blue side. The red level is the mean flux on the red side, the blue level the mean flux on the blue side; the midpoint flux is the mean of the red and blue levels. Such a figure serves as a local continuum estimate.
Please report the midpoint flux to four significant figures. 12.70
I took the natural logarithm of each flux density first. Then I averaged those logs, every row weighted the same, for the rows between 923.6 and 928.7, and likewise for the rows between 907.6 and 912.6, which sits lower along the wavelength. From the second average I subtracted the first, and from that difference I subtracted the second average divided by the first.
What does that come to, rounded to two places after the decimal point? -0.98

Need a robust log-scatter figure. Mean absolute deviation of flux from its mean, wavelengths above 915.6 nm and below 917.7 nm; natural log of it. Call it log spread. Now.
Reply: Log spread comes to -1.1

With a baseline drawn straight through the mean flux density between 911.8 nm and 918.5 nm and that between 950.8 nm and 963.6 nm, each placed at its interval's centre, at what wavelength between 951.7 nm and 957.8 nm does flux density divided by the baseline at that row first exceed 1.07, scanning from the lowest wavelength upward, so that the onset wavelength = 951.903 nm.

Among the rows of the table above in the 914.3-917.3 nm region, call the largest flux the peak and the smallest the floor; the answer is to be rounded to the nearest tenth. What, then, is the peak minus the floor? 2.0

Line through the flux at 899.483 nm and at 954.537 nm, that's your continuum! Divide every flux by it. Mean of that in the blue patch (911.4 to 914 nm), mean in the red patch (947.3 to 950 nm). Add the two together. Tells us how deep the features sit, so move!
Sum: 2.09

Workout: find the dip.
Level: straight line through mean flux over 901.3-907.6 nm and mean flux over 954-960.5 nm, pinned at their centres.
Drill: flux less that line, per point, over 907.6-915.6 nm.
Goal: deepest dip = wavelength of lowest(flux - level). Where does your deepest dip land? 914.519 nm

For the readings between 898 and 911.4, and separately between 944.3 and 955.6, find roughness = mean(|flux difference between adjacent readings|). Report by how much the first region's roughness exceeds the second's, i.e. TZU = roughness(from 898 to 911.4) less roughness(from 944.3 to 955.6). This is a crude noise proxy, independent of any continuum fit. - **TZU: -2.0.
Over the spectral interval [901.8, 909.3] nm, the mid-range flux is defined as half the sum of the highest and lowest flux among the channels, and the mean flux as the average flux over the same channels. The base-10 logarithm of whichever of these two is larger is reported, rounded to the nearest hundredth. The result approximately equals 1.08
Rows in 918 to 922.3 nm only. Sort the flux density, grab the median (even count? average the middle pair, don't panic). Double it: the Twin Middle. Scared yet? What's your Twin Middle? 23.0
